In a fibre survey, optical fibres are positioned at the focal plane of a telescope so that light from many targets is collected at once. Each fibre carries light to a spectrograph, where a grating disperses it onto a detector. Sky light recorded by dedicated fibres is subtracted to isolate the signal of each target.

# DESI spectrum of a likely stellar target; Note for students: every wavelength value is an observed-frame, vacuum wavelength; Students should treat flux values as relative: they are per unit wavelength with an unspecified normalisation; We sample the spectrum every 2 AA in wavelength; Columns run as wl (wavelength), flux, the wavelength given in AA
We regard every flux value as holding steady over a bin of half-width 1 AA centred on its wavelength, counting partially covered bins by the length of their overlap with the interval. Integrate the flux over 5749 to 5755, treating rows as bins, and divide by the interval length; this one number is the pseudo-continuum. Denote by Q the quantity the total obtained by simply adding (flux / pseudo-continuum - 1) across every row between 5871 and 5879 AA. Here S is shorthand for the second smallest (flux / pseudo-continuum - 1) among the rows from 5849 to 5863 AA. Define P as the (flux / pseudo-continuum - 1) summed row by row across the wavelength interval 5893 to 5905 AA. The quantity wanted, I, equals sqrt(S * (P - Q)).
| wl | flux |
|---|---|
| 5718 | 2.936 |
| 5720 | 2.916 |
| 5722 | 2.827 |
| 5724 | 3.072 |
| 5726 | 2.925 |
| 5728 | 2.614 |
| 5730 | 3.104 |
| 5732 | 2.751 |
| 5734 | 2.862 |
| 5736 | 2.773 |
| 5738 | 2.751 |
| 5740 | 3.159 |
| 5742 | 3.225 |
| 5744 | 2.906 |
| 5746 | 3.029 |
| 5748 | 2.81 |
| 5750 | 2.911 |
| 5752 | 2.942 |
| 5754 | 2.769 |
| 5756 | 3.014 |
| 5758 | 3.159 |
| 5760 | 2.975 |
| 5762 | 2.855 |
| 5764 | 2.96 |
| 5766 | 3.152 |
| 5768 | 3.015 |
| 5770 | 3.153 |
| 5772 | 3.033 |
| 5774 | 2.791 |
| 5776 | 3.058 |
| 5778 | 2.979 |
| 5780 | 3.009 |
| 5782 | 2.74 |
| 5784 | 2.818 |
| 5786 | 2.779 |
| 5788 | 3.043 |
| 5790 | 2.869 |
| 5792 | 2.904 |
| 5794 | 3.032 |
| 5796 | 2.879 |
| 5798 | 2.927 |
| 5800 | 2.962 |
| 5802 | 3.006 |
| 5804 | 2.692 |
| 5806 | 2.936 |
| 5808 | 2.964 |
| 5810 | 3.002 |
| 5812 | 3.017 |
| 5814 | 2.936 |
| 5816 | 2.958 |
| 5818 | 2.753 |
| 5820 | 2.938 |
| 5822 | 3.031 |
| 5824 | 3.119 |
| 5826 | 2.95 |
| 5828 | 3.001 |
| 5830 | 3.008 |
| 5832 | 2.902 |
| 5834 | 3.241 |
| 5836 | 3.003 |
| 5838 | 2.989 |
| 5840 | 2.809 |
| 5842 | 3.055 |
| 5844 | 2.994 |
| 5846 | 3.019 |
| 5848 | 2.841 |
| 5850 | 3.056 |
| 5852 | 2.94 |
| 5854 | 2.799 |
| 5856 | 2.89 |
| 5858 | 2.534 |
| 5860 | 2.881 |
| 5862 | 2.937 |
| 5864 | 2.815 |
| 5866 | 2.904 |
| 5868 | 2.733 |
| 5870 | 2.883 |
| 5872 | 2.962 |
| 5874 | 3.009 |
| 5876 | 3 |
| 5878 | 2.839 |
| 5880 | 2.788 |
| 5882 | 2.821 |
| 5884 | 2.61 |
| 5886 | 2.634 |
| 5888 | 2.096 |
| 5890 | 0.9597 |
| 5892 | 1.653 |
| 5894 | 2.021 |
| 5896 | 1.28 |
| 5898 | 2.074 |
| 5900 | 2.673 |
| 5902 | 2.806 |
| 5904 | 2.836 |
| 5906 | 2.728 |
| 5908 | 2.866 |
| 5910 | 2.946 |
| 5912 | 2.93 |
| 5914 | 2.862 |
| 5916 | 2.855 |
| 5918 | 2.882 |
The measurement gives 0.19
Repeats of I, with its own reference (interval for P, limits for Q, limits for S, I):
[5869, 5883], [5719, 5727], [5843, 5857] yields 0.02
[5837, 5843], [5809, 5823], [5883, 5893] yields 0.21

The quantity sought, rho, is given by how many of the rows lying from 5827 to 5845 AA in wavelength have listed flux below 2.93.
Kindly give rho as 2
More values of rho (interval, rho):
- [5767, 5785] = 3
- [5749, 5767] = 3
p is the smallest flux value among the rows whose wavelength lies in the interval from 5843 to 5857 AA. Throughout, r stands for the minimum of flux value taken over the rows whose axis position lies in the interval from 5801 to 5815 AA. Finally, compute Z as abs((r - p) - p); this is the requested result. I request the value 2.91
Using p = 2.799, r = 2.692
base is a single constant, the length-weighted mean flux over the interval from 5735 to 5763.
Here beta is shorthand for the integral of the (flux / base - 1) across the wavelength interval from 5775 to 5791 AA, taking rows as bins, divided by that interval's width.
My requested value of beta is -0.01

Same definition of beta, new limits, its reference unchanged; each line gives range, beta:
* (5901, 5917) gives -0.03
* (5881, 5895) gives -0.28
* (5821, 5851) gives 0.02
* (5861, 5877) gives -0.01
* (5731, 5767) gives 0.00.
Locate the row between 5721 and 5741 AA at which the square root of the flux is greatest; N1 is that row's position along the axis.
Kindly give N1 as 5740 AA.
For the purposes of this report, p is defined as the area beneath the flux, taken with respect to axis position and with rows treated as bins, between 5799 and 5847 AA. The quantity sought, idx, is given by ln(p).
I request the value 4.96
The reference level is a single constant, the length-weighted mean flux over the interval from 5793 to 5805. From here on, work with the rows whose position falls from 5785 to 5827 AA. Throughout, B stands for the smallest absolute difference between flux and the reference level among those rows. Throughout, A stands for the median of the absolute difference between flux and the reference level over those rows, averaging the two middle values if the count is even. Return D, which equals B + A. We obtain 0.058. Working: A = 0.048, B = 0.0107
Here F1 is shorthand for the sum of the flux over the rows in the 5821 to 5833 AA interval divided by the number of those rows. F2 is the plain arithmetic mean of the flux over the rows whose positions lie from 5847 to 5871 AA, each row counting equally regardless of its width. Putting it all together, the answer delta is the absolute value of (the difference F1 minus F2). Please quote 0.2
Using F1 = 3.00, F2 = 2.85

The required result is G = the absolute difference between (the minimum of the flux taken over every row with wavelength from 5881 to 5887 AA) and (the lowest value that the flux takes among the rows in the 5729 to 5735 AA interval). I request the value 0.14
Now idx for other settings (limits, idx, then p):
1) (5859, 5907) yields 4.80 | 121.9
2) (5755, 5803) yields 4.96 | 142.2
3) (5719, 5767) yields 4.95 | 140.9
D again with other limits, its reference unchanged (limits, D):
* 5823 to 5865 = 0.101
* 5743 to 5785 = 0.104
